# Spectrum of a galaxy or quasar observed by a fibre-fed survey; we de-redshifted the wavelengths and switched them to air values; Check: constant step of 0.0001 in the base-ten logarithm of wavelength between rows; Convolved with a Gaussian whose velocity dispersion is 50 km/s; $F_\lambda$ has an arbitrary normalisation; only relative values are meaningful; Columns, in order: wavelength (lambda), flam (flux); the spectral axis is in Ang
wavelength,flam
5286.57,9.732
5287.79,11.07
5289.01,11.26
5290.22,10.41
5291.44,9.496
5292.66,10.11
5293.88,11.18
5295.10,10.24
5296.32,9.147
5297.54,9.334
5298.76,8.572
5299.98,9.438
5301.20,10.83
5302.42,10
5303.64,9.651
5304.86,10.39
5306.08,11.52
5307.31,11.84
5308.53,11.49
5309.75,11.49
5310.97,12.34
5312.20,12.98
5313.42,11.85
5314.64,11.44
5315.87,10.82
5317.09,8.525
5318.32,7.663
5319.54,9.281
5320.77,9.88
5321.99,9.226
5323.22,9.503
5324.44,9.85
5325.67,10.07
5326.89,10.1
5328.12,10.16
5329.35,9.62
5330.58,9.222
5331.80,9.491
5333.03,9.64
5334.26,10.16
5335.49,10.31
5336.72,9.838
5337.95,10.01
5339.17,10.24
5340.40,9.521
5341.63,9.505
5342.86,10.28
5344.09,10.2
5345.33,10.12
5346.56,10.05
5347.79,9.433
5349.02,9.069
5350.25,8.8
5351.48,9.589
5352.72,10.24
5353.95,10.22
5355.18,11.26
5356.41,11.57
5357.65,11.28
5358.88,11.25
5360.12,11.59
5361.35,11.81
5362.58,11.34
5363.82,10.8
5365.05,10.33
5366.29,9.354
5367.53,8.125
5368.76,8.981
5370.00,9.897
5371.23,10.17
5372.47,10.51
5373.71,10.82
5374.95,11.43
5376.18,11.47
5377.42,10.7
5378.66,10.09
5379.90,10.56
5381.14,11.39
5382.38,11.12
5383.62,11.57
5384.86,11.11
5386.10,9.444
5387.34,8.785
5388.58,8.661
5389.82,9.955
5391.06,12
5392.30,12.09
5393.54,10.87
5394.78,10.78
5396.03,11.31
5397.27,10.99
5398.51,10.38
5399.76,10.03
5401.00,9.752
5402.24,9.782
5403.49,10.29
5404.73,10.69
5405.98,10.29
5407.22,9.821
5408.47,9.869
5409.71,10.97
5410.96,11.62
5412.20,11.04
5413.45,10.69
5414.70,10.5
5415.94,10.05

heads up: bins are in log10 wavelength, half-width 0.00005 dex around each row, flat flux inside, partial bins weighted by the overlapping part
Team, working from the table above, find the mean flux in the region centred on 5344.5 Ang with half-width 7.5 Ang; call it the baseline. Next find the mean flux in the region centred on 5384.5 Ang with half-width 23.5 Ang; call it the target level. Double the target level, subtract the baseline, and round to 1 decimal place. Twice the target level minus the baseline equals 11.2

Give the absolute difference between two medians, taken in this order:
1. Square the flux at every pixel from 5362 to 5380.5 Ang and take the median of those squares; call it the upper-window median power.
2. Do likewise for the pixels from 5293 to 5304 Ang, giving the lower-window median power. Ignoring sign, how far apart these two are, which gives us 17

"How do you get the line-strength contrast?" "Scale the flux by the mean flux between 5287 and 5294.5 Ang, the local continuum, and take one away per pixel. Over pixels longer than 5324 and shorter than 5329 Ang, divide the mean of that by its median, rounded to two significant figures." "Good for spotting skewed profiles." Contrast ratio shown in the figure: 1.1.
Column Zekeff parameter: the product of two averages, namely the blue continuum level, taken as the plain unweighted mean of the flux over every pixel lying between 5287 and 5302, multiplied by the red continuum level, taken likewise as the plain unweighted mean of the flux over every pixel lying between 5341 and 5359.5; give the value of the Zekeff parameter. 103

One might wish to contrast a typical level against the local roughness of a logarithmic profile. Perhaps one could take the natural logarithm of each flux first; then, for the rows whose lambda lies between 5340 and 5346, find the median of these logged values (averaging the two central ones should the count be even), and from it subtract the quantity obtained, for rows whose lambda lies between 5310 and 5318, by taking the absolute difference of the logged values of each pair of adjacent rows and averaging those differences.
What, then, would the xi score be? 2.22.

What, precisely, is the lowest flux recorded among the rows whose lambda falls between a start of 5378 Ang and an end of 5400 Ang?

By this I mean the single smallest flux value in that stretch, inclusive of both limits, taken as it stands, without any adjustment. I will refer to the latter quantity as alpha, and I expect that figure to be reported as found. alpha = 8.661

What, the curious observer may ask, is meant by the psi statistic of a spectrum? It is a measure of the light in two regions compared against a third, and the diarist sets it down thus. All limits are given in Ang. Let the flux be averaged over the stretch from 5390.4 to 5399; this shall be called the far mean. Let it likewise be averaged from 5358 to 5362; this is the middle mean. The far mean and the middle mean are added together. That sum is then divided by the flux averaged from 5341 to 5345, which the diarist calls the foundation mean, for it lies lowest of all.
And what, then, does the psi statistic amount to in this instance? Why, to 2.28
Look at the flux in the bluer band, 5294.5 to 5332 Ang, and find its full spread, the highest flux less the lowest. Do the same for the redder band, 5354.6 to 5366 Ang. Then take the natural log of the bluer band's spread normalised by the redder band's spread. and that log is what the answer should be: 1.3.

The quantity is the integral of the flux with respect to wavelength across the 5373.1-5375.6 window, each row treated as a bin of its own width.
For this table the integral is 28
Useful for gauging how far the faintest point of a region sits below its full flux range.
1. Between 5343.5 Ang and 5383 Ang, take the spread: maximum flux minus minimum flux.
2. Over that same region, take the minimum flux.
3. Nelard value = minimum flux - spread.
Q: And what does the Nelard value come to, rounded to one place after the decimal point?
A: 4.4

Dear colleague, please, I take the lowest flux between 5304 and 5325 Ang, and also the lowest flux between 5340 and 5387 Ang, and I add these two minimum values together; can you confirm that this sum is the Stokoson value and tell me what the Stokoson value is 15.8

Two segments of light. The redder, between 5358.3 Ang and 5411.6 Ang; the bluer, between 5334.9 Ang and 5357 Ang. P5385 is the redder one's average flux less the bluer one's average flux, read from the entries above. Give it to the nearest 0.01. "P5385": 0.52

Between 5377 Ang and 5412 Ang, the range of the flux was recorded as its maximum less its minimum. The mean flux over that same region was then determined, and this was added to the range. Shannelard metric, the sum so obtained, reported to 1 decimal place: 14.0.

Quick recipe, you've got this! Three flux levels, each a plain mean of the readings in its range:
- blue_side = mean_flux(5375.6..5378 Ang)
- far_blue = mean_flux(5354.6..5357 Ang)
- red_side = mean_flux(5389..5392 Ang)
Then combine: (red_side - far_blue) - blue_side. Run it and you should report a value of -12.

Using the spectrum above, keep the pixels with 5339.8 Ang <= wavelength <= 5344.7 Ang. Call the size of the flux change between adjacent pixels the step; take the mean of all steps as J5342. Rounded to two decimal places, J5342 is 0.29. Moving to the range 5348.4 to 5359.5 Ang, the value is 0.42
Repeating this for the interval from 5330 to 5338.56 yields 0.29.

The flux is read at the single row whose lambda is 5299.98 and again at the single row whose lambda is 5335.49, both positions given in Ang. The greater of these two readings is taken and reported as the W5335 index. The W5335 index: 10.3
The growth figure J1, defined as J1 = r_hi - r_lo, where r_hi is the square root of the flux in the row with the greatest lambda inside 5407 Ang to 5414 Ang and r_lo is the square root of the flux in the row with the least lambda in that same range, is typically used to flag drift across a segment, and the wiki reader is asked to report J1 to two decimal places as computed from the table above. 0.14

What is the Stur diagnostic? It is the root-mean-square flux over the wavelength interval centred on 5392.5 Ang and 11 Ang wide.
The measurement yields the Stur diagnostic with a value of 10.7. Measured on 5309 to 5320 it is 10.8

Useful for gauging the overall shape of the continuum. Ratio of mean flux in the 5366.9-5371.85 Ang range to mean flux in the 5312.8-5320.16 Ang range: 0.94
